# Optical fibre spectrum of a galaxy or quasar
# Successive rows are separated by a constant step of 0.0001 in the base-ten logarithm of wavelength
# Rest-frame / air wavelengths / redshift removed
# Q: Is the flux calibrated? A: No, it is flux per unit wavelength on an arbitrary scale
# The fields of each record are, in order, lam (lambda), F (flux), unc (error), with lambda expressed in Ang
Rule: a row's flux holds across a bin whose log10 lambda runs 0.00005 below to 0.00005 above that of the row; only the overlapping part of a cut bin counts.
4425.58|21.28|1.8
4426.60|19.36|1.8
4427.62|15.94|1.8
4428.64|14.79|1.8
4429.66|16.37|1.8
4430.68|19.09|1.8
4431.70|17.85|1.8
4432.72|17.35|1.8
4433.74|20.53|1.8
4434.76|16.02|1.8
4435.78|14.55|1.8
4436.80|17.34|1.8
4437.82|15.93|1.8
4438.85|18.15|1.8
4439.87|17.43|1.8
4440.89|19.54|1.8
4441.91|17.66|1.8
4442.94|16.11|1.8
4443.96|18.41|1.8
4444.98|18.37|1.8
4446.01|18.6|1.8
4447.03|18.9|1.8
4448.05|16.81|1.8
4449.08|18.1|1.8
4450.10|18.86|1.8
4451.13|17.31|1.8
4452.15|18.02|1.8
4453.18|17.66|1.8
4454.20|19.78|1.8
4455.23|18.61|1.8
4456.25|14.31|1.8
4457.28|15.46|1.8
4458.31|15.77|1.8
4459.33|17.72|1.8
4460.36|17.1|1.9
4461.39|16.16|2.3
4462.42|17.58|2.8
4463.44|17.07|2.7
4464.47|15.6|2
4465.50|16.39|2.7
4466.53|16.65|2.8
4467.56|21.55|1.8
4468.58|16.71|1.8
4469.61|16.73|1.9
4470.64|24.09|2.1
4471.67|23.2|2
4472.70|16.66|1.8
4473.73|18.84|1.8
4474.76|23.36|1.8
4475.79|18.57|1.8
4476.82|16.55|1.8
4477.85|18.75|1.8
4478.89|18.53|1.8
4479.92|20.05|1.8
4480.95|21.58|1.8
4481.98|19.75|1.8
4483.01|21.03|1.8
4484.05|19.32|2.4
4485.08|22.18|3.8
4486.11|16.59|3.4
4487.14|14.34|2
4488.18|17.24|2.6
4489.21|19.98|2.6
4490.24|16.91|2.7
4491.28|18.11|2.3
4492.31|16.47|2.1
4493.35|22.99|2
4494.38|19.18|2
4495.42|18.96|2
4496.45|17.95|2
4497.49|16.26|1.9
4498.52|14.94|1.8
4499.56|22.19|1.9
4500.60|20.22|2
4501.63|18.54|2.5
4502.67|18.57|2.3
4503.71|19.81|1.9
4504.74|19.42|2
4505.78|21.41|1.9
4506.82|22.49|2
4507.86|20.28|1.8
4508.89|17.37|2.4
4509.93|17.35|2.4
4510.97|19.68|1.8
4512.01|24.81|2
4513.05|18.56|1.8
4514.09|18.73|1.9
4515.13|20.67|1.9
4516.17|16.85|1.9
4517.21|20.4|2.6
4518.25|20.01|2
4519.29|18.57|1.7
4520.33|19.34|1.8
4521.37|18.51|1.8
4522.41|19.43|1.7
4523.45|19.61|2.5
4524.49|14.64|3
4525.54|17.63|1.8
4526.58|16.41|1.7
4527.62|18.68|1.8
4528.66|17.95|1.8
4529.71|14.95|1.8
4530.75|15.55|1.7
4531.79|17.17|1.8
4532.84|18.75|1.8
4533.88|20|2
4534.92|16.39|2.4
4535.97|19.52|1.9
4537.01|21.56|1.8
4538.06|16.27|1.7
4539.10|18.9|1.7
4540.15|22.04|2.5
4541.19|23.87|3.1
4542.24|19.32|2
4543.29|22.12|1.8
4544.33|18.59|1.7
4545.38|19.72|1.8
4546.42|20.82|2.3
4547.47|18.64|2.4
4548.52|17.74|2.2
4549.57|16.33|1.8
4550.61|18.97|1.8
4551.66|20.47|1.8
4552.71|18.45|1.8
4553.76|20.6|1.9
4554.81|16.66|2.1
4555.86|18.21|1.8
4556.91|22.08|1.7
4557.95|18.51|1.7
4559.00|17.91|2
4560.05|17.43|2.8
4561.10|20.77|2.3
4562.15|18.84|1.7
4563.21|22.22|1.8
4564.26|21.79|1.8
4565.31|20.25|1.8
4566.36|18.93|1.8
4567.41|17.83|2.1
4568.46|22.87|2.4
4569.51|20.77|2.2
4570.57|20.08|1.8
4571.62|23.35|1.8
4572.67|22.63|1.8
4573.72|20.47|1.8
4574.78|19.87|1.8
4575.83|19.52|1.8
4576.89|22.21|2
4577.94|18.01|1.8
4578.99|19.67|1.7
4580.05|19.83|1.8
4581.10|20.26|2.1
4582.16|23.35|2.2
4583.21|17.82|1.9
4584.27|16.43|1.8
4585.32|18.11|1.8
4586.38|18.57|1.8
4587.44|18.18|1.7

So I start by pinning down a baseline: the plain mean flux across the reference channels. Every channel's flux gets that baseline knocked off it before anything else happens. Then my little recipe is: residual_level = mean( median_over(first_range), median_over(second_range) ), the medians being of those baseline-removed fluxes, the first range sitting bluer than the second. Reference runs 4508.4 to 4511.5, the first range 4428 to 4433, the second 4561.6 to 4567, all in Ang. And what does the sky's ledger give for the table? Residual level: 0.7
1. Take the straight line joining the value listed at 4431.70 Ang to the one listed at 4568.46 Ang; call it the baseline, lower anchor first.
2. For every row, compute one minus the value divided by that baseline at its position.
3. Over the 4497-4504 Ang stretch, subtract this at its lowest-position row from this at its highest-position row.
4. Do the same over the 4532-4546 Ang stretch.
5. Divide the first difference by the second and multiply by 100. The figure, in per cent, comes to 635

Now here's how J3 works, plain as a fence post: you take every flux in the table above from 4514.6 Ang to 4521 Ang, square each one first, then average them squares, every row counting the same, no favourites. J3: 374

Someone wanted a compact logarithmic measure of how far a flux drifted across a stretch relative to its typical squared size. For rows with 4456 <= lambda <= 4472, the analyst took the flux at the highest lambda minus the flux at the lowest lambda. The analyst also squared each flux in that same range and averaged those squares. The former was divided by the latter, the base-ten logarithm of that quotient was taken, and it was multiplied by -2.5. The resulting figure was 3.9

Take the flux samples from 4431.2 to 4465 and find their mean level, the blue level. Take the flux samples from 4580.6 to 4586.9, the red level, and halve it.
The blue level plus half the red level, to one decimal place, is 27.0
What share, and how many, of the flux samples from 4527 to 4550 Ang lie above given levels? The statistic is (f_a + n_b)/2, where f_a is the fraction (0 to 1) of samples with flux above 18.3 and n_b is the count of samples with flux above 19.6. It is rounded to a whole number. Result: 4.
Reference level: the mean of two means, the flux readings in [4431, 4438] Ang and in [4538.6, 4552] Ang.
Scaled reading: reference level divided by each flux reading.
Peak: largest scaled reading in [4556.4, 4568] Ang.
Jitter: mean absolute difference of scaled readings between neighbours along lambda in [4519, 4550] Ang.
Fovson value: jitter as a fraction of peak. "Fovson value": 0.110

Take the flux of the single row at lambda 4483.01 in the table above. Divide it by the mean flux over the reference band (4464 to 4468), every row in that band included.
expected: 1.20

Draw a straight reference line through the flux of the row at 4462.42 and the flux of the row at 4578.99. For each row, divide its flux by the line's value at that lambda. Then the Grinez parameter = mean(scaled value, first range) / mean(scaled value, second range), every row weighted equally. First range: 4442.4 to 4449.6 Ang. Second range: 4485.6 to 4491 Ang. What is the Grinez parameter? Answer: 1.10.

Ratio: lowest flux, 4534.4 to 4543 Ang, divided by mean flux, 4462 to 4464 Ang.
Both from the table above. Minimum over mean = 0.94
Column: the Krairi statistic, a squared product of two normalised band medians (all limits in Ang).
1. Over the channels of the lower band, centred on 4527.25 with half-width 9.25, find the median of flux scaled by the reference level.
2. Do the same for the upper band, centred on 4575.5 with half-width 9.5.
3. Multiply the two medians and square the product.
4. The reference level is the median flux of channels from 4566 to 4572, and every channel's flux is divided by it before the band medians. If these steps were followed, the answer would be 0.79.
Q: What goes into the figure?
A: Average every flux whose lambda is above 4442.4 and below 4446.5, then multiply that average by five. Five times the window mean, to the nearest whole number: 89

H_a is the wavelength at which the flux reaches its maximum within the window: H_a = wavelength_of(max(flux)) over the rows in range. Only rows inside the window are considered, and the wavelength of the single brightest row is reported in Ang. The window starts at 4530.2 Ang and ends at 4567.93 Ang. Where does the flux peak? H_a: 4541.19 Ang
